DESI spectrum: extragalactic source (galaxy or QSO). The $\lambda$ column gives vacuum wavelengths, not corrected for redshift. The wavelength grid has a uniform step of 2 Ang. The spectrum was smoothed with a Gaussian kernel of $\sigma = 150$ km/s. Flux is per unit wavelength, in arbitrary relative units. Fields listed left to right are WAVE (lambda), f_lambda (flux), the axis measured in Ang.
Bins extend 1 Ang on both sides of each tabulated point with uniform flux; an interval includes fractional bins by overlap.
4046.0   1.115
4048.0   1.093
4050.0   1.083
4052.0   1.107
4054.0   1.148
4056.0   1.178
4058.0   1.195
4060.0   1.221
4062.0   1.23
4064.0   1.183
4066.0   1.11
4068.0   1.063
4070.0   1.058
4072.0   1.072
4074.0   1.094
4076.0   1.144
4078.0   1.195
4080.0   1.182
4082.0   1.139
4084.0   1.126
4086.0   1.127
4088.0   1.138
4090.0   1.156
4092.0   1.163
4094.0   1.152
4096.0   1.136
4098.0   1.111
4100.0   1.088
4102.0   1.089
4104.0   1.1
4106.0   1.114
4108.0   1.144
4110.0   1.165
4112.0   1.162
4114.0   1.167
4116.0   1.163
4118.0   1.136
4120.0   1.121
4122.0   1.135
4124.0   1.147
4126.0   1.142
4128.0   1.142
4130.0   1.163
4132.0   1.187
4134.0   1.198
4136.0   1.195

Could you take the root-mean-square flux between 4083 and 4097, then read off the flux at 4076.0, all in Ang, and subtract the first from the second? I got 0.00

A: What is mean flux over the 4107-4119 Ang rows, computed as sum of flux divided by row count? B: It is 1.16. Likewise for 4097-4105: 1.10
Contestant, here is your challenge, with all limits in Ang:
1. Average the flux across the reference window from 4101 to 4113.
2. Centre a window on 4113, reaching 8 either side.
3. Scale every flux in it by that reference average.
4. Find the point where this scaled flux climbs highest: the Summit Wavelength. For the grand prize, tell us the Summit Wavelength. 4114.0 Ang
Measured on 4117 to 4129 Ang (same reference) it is 4124.0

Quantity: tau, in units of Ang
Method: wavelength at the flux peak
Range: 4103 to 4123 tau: 4114.0 Ang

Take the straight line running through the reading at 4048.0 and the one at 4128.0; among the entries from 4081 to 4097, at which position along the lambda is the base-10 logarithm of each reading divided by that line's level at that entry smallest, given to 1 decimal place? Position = 4086.0 Ang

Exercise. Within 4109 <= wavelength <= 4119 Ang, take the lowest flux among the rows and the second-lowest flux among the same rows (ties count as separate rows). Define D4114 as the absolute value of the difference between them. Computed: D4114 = 0.026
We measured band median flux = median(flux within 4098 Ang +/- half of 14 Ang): 1.11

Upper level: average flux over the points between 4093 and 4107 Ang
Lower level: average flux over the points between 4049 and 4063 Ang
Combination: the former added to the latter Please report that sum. 2.28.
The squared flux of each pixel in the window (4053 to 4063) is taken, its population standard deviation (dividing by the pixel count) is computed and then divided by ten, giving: 0.0071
